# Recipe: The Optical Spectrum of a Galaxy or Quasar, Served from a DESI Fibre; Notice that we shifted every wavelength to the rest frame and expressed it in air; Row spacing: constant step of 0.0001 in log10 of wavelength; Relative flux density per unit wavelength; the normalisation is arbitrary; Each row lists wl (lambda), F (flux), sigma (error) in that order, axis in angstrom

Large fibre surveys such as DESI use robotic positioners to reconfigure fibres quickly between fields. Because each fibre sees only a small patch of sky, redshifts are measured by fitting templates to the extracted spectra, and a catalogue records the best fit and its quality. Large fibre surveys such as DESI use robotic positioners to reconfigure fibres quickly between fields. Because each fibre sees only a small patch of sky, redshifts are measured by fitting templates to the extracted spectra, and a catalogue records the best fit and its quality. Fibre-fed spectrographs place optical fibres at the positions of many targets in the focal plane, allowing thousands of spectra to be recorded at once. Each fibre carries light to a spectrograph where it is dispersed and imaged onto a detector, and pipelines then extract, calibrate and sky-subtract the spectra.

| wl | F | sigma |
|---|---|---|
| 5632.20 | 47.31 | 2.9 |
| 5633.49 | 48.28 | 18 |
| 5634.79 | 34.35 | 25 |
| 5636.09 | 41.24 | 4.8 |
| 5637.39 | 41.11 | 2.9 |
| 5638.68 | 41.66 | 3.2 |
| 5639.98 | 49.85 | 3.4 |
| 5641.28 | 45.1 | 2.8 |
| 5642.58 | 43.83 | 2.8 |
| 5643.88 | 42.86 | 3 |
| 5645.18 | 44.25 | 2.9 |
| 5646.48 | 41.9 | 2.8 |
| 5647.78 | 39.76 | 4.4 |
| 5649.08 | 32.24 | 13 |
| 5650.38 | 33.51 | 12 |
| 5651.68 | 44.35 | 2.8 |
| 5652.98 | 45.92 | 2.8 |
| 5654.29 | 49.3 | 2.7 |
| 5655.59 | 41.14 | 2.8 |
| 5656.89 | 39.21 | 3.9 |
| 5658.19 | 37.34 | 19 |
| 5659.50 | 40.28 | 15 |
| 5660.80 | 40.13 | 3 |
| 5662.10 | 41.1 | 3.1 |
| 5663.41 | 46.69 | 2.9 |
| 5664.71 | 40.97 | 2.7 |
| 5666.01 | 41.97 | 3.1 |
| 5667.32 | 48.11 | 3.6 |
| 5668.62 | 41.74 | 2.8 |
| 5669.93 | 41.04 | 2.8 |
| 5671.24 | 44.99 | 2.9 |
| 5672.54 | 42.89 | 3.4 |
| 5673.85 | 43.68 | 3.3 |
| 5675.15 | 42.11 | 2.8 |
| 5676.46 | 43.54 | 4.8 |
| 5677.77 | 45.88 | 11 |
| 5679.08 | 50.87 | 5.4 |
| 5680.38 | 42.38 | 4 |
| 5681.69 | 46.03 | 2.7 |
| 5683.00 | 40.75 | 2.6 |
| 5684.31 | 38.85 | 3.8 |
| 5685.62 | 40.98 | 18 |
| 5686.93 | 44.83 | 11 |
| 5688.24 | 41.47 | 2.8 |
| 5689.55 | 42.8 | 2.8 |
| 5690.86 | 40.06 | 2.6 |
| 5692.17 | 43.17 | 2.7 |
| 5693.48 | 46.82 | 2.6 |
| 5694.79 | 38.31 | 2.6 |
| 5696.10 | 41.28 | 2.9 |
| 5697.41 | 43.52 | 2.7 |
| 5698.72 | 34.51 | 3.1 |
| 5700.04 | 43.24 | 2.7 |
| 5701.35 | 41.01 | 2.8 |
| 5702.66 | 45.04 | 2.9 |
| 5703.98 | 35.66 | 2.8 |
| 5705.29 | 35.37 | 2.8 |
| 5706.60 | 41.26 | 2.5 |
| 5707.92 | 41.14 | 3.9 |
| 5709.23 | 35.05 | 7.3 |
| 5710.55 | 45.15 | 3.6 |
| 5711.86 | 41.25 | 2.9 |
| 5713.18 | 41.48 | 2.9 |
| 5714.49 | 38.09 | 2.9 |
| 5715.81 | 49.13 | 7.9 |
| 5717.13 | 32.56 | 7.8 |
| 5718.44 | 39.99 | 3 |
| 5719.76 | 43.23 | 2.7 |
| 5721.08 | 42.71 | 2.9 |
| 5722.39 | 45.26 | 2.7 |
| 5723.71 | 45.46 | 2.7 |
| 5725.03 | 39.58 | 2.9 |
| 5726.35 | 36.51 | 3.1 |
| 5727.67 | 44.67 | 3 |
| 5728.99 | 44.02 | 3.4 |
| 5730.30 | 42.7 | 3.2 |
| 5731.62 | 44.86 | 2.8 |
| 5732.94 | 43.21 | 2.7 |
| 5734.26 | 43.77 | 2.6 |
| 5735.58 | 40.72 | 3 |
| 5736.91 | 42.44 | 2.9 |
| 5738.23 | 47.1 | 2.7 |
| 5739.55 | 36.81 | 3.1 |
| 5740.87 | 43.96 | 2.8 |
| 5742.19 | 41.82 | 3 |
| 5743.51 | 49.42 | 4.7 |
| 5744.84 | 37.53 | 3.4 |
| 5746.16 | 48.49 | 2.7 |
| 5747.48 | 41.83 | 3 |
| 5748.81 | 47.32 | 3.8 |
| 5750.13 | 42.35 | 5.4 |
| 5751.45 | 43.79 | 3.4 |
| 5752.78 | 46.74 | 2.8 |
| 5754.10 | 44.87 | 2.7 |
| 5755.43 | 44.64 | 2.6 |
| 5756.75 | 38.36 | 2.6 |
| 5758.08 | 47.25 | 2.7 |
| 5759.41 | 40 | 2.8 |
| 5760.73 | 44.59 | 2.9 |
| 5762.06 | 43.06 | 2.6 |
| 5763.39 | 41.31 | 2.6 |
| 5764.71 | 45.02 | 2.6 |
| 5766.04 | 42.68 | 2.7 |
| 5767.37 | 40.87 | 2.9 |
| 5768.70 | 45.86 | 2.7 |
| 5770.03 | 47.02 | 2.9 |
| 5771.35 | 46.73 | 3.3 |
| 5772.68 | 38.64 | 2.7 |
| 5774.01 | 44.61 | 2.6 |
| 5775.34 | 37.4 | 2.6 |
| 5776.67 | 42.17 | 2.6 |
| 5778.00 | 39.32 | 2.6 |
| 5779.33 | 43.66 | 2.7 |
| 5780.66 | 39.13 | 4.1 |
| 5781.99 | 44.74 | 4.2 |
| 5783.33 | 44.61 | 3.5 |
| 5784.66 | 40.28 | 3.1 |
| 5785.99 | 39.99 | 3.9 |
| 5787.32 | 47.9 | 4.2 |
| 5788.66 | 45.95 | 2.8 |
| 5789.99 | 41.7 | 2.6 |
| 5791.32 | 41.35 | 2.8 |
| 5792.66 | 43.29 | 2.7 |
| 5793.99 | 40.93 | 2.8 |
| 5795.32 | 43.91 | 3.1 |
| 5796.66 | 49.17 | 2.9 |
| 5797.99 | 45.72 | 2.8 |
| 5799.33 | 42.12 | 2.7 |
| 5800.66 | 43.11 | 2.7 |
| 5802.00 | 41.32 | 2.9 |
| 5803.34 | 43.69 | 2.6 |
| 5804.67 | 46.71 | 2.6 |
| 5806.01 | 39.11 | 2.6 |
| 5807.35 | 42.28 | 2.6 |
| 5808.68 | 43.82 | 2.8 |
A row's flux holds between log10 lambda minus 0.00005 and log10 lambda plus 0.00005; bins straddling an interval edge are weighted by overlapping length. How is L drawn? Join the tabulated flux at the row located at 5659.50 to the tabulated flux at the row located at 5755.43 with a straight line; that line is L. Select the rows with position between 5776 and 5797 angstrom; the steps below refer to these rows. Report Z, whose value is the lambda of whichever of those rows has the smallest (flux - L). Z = 5780.66 angstrom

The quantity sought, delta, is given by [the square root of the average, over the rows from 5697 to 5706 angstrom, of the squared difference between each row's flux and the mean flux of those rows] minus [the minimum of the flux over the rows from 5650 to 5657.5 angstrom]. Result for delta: -29.4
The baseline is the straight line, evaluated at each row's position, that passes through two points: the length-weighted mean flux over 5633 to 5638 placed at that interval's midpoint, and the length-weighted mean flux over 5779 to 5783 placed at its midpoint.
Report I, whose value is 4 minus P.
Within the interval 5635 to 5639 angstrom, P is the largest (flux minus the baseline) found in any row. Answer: 3.3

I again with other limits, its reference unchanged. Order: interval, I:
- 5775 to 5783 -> 1.8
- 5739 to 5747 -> -3.3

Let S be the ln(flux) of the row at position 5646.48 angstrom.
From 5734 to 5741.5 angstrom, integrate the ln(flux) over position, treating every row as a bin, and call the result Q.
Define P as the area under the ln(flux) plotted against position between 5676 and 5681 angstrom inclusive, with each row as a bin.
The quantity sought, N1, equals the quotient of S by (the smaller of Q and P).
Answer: 0.20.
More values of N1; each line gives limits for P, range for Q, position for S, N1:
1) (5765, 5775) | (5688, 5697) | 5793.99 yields 0.11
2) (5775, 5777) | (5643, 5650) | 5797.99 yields 0.52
